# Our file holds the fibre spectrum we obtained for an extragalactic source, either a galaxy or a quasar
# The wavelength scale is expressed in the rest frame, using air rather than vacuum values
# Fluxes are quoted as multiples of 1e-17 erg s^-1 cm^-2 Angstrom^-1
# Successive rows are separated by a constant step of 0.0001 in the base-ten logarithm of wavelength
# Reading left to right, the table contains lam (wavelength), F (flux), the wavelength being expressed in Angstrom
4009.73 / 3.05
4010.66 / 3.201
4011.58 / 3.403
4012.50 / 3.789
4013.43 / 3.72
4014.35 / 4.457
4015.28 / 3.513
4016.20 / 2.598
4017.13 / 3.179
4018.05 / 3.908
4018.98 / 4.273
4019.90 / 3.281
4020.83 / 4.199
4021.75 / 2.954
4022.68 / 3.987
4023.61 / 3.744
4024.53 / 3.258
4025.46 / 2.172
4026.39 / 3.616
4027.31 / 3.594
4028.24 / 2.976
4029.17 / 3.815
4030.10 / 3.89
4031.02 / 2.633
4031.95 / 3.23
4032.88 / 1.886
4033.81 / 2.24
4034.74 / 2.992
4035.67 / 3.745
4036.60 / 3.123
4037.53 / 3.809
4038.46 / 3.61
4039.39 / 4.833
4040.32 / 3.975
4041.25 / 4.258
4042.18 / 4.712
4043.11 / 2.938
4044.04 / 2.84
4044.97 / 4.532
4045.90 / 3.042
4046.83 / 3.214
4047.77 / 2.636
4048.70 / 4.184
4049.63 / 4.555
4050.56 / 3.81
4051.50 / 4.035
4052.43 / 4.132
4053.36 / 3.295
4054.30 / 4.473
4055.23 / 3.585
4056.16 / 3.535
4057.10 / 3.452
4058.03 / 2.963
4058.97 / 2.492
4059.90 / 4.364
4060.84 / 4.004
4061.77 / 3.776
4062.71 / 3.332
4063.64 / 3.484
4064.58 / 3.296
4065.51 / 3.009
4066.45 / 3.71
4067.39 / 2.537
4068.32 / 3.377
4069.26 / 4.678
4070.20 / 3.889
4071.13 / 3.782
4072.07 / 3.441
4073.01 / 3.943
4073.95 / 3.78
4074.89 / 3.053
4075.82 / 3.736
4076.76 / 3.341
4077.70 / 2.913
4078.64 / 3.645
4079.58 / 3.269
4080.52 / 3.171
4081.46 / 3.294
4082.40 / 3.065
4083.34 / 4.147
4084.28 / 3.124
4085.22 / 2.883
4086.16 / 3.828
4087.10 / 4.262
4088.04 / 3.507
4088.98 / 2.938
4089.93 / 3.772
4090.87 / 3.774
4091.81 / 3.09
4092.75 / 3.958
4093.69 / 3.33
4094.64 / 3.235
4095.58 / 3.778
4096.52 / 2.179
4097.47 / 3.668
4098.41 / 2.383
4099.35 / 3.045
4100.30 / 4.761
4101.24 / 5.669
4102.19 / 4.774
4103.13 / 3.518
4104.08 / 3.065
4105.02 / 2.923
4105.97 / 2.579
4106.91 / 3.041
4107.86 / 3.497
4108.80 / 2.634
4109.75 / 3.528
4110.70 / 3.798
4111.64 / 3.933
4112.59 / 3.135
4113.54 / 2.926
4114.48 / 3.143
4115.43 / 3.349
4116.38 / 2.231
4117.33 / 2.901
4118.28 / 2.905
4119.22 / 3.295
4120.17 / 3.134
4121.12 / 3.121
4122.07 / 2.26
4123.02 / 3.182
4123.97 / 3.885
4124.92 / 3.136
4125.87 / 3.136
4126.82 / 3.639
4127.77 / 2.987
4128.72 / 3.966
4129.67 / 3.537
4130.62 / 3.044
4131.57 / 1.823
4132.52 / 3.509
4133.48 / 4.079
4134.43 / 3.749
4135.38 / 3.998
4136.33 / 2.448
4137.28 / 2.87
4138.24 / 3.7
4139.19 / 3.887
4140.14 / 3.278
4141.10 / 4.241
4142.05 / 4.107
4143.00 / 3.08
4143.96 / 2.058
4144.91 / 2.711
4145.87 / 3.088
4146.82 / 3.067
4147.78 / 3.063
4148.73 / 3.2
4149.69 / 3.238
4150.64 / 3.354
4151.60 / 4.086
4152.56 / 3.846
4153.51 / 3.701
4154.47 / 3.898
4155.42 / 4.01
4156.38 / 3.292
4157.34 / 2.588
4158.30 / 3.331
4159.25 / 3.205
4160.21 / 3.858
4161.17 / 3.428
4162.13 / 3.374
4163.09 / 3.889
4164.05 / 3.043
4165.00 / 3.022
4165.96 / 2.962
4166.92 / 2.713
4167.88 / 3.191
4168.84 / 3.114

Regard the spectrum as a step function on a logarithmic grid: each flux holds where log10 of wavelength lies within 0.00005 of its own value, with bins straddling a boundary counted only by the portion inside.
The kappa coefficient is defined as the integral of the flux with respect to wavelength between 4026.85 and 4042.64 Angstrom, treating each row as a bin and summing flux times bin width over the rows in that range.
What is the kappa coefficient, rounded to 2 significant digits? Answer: 55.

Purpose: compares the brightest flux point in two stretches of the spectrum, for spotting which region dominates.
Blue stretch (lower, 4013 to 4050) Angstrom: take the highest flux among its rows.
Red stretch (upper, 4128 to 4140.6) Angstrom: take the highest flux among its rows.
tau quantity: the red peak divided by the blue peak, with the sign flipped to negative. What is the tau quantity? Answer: -0.84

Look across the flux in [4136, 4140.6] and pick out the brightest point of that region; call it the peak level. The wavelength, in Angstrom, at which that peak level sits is 4139.19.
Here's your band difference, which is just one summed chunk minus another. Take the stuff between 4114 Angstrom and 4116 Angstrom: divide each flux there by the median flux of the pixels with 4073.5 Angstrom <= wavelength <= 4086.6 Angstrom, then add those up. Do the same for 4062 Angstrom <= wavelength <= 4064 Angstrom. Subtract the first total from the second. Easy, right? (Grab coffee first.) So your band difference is 0.10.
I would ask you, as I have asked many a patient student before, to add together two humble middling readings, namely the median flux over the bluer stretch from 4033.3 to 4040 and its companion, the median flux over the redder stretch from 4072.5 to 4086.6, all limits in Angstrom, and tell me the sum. 6.90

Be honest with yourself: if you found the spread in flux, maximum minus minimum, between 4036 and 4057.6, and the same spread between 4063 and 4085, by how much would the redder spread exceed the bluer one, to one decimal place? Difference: -0.1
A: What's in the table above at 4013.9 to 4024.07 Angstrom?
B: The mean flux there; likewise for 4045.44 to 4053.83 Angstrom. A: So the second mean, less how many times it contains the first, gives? 2.65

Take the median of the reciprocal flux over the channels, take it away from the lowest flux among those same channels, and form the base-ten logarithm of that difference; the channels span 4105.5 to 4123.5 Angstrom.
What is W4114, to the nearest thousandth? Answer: 0.281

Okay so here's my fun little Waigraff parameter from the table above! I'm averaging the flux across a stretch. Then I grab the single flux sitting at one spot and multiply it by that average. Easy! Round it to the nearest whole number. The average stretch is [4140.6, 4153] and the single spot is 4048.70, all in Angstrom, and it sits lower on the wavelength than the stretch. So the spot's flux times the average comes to 14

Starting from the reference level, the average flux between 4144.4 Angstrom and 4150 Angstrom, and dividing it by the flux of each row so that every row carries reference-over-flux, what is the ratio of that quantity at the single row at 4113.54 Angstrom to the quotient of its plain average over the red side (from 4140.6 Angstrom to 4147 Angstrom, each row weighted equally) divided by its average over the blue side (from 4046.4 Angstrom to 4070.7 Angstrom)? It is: 0.90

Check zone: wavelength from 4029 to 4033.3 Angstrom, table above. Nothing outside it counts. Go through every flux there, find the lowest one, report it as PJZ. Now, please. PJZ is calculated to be 1.886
